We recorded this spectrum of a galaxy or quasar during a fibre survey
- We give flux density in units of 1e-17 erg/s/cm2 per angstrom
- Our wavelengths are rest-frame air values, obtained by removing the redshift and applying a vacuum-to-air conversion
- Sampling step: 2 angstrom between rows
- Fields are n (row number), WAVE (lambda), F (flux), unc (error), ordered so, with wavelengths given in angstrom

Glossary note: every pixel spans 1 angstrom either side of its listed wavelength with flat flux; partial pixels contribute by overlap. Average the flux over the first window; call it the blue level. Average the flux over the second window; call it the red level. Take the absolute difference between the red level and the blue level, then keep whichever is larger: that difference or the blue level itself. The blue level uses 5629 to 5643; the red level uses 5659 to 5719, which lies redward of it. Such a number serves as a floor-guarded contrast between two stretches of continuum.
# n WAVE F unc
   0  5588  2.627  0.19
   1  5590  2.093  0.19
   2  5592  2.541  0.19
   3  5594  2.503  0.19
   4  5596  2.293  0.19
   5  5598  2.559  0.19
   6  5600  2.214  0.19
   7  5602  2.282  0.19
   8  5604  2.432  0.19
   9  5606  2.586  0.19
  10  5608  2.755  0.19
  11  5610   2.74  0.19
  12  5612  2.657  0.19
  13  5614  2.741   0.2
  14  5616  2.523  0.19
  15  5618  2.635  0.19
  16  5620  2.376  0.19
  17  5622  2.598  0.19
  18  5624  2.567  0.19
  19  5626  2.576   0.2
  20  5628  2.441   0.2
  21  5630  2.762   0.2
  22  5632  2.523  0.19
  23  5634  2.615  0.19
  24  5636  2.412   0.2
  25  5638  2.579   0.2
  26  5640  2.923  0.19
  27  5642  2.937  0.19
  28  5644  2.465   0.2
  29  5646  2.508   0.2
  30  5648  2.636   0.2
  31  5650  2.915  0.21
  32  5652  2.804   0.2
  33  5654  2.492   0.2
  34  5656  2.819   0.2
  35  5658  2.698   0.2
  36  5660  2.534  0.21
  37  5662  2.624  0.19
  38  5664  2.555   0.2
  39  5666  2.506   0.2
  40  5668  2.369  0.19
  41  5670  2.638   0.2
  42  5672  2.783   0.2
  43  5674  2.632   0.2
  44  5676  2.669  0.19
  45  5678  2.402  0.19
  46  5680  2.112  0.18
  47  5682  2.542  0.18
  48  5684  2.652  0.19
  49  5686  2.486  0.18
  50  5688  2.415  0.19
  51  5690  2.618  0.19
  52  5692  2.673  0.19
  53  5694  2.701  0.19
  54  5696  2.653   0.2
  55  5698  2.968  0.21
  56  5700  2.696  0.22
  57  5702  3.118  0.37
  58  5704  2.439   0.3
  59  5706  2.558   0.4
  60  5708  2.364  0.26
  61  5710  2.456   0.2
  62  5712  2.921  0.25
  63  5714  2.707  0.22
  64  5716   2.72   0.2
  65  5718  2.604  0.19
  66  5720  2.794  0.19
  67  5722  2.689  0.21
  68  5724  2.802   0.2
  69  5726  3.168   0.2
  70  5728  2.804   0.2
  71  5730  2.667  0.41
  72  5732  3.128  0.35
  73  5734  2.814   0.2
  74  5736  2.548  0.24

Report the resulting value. 2.68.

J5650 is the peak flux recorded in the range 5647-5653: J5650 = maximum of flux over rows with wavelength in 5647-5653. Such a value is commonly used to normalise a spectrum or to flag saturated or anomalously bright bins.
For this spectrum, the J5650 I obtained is 2.915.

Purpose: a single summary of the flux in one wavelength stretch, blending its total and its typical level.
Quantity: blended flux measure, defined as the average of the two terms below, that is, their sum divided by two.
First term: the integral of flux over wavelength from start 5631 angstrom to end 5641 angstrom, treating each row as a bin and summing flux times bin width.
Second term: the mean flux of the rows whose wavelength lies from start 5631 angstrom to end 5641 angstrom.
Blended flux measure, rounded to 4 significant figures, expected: 14.36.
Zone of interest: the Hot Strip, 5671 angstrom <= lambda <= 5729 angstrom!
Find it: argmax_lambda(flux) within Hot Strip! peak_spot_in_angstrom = 5726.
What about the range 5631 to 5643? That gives 5642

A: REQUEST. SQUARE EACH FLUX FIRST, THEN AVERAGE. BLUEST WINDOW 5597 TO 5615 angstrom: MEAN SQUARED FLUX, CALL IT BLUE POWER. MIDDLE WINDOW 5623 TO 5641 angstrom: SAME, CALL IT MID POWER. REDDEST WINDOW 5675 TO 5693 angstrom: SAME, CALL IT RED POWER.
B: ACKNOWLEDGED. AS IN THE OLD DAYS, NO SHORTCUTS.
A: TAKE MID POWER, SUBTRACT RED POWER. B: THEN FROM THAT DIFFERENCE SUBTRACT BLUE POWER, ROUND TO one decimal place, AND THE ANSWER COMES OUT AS -6.1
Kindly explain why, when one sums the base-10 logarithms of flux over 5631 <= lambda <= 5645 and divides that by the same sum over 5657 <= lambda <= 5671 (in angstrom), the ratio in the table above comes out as 1.0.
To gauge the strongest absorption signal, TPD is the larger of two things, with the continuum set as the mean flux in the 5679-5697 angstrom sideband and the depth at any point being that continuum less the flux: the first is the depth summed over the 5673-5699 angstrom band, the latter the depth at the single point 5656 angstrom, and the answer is -0.3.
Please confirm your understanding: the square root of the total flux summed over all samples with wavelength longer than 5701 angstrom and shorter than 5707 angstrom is 2.85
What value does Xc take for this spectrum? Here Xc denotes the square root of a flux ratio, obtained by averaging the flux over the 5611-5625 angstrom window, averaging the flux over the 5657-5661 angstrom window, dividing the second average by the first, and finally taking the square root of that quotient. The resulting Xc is 1.006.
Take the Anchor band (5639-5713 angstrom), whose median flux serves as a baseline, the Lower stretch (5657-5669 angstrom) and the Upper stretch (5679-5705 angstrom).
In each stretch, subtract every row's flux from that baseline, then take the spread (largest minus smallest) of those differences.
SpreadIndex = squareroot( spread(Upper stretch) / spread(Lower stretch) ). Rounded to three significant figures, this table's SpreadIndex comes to 1.75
